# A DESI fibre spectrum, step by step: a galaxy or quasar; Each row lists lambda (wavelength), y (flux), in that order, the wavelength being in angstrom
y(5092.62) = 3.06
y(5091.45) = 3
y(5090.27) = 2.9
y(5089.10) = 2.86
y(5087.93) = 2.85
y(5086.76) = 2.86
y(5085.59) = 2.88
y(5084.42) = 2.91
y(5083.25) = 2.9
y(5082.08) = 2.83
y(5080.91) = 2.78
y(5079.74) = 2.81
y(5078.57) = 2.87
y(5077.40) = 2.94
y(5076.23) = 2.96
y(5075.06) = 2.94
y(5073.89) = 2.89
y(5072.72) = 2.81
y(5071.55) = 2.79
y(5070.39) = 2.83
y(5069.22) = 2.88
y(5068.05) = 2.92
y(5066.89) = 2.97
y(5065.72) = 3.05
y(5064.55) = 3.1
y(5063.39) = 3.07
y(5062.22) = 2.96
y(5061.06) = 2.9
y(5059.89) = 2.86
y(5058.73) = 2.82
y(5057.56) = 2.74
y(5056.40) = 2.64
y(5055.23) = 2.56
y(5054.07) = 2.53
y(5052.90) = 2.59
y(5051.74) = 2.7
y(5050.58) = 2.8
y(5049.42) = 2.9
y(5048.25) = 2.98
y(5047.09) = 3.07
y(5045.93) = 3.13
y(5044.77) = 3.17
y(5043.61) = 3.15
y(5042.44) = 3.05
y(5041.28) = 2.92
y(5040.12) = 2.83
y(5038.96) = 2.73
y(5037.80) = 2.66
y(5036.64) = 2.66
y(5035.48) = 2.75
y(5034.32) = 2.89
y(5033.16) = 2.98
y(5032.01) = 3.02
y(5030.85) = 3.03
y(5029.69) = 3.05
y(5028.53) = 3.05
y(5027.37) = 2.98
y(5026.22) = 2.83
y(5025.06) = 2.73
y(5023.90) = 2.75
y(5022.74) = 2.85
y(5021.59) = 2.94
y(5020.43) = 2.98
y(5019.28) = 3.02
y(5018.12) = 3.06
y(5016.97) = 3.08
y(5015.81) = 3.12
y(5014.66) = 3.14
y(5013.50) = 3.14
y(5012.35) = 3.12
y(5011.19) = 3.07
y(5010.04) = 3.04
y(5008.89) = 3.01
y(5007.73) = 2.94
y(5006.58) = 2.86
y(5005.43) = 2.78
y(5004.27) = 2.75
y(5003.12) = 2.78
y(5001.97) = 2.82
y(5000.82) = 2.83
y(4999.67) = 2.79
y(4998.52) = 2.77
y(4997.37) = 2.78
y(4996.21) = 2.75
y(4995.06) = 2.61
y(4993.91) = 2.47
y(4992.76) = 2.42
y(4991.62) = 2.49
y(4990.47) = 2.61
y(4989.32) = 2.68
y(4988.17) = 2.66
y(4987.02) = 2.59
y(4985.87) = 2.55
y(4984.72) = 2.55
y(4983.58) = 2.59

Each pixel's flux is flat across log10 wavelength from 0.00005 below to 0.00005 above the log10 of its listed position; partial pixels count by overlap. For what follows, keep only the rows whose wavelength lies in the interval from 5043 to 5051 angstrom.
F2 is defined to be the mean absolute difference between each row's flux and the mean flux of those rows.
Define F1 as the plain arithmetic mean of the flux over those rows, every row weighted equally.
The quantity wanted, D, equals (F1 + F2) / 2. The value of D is 1.57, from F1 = 3.03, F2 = 0.12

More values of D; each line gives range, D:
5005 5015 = 1.56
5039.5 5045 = 1.57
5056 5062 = 1.44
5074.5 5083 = 1.47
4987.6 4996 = 1.33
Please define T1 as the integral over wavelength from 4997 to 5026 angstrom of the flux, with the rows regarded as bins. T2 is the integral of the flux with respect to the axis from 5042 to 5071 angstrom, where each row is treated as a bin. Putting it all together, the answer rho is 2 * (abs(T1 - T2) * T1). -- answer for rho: 158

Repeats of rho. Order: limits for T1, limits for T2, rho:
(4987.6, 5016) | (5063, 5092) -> 682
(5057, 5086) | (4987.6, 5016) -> 686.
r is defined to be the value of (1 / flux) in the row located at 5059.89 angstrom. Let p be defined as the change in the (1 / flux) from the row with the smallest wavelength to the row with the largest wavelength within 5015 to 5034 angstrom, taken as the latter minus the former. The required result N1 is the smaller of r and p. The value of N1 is 0.015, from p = 0.015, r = 0.350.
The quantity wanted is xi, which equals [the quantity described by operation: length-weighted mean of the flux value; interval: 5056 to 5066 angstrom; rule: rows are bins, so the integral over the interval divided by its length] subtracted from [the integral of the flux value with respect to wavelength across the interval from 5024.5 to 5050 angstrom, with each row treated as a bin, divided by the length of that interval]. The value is 0.03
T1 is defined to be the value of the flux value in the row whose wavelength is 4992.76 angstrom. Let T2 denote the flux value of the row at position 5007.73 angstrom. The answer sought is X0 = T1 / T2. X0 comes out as 0.82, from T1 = 2.42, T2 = 2.94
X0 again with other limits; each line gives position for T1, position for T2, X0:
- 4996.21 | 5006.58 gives 0.96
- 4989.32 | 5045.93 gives 0.86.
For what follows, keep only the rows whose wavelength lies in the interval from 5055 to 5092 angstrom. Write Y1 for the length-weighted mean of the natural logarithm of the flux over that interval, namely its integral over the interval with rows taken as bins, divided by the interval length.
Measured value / 1.06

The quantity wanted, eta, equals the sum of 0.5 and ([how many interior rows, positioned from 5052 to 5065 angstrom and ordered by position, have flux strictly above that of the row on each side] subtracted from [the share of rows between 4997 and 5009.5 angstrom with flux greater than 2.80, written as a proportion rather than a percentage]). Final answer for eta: 1.0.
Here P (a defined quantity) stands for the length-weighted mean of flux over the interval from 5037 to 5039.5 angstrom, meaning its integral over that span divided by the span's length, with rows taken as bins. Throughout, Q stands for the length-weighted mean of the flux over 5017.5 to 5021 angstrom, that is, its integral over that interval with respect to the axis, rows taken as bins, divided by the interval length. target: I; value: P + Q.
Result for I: 5.72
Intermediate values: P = 2.69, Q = 3.03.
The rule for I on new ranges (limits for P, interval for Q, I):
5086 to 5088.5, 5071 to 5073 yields 5.66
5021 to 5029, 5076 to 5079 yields 5.79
